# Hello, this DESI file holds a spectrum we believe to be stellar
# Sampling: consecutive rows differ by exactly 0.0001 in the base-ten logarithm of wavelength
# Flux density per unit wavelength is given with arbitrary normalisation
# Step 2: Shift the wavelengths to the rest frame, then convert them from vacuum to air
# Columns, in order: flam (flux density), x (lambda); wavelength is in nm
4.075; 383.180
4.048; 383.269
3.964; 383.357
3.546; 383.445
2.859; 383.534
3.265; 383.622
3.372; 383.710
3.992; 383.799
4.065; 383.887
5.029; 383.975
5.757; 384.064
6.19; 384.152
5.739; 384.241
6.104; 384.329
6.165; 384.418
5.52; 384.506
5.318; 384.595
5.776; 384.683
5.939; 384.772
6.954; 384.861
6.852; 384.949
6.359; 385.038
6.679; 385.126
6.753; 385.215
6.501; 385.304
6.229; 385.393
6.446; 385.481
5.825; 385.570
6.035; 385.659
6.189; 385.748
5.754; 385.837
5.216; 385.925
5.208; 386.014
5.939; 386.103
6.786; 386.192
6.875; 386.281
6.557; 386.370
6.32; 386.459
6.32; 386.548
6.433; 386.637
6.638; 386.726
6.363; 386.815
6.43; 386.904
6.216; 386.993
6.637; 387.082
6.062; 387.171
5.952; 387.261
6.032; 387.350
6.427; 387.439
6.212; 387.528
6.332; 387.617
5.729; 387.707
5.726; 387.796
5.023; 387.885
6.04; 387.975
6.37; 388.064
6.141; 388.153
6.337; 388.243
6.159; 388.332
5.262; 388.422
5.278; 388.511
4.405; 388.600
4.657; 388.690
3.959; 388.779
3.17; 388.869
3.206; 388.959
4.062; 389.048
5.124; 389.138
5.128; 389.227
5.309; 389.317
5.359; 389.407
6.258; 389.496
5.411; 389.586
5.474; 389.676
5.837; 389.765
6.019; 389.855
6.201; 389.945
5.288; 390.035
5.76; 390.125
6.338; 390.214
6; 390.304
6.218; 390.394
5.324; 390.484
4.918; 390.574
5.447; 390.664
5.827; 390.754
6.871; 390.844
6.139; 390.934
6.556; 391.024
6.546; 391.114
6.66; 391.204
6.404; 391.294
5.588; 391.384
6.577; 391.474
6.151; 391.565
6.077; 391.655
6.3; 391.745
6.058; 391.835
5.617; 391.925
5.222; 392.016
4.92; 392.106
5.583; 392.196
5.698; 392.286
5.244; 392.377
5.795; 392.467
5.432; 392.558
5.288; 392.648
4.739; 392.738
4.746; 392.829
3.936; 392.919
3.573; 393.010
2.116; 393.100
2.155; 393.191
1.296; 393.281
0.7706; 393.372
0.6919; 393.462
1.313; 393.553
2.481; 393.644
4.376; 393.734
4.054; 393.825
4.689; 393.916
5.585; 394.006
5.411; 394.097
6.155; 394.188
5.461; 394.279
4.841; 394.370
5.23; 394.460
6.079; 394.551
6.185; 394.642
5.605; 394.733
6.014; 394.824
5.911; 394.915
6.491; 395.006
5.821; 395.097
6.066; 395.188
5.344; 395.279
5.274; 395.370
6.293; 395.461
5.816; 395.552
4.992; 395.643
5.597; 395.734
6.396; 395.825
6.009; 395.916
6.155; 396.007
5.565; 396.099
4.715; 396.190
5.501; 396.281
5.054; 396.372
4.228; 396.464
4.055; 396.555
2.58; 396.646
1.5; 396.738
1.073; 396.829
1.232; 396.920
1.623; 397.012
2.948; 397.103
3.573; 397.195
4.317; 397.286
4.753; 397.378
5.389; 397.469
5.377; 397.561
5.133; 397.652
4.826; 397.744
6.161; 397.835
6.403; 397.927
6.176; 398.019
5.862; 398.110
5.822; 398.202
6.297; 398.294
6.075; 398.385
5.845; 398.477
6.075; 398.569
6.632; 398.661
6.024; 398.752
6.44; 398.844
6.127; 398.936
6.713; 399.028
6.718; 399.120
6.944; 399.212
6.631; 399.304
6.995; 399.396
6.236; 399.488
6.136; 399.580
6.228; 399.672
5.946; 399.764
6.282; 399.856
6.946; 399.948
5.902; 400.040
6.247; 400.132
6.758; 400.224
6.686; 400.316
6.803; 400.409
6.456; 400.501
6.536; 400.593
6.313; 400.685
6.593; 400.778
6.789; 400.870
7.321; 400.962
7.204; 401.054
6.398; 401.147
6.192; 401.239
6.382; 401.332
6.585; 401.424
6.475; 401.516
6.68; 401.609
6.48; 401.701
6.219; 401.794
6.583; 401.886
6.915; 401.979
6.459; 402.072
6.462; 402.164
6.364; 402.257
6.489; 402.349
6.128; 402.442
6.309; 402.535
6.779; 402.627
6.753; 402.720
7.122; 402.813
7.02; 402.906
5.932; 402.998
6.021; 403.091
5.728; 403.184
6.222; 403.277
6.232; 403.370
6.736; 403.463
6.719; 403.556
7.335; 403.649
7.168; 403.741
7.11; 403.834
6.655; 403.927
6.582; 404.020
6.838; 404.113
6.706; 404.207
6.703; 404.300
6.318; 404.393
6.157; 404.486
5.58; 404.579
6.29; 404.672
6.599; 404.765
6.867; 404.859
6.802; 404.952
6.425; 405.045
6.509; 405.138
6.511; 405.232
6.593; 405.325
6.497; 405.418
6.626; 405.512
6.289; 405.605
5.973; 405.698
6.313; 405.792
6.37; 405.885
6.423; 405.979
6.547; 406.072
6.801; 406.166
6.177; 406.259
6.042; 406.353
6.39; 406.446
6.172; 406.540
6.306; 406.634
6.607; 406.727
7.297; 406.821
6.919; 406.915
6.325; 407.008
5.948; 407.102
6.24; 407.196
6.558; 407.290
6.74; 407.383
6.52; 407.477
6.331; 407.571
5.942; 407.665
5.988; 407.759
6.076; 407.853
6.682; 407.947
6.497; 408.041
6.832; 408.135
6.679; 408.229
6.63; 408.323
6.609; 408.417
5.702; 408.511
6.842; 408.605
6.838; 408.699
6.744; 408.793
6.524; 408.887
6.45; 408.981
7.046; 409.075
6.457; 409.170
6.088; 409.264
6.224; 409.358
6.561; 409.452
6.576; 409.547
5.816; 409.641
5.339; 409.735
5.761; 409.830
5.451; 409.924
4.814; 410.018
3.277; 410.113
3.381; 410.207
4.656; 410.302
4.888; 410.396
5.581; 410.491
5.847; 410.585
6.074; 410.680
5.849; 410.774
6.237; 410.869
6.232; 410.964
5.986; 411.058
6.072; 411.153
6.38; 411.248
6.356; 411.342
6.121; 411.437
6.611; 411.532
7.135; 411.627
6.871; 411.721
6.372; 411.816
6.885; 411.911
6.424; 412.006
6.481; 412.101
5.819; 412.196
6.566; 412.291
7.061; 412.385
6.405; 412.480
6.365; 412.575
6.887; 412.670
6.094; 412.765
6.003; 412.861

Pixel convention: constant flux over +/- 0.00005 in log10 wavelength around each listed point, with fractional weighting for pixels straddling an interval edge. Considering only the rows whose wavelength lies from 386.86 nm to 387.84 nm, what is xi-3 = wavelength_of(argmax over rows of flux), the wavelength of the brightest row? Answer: 387.082 nm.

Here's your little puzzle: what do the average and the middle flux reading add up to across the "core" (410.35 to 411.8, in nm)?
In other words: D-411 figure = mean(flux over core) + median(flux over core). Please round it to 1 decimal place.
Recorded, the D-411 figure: 12.3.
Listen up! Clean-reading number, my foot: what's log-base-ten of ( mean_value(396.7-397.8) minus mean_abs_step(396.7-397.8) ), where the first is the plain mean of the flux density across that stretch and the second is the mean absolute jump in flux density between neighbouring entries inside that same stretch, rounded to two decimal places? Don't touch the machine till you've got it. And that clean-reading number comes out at 0.48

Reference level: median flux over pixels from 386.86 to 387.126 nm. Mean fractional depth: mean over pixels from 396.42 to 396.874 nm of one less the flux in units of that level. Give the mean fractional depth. 0.58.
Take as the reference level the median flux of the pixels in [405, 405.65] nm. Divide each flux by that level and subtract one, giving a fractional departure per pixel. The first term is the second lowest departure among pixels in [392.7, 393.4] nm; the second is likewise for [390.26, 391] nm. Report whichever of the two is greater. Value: -0.18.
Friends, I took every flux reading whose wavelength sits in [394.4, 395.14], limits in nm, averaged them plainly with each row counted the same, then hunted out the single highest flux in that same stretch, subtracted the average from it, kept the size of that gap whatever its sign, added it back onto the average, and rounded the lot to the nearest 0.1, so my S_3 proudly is 6.5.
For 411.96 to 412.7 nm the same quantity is 7.1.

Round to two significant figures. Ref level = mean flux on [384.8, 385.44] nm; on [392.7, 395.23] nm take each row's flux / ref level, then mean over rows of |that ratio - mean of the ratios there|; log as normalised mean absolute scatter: 0.23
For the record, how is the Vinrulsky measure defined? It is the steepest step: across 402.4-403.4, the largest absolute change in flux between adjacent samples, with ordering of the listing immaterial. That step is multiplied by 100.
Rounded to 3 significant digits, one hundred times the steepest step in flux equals 109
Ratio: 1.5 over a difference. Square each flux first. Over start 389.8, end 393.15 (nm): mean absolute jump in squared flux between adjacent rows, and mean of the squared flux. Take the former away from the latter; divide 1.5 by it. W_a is 0.055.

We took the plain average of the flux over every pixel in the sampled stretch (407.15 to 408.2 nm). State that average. 6.40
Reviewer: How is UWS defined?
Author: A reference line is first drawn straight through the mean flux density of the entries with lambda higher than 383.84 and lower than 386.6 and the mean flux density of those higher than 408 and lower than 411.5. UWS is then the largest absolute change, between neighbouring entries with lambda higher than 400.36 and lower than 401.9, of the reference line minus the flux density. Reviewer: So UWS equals 0.81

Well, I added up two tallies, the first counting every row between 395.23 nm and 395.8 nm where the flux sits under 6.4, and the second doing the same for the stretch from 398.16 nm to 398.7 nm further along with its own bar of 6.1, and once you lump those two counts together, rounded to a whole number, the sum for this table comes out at 10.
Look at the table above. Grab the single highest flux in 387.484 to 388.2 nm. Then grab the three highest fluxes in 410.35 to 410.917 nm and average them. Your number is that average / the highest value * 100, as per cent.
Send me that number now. 95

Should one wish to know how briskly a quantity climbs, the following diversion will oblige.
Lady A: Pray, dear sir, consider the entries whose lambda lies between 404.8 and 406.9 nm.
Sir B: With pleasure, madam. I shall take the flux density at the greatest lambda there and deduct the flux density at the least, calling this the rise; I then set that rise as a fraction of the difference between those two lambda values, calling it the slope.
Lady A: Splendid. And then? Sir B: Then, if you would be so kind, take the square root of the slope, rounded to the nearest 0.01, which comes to 0.47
